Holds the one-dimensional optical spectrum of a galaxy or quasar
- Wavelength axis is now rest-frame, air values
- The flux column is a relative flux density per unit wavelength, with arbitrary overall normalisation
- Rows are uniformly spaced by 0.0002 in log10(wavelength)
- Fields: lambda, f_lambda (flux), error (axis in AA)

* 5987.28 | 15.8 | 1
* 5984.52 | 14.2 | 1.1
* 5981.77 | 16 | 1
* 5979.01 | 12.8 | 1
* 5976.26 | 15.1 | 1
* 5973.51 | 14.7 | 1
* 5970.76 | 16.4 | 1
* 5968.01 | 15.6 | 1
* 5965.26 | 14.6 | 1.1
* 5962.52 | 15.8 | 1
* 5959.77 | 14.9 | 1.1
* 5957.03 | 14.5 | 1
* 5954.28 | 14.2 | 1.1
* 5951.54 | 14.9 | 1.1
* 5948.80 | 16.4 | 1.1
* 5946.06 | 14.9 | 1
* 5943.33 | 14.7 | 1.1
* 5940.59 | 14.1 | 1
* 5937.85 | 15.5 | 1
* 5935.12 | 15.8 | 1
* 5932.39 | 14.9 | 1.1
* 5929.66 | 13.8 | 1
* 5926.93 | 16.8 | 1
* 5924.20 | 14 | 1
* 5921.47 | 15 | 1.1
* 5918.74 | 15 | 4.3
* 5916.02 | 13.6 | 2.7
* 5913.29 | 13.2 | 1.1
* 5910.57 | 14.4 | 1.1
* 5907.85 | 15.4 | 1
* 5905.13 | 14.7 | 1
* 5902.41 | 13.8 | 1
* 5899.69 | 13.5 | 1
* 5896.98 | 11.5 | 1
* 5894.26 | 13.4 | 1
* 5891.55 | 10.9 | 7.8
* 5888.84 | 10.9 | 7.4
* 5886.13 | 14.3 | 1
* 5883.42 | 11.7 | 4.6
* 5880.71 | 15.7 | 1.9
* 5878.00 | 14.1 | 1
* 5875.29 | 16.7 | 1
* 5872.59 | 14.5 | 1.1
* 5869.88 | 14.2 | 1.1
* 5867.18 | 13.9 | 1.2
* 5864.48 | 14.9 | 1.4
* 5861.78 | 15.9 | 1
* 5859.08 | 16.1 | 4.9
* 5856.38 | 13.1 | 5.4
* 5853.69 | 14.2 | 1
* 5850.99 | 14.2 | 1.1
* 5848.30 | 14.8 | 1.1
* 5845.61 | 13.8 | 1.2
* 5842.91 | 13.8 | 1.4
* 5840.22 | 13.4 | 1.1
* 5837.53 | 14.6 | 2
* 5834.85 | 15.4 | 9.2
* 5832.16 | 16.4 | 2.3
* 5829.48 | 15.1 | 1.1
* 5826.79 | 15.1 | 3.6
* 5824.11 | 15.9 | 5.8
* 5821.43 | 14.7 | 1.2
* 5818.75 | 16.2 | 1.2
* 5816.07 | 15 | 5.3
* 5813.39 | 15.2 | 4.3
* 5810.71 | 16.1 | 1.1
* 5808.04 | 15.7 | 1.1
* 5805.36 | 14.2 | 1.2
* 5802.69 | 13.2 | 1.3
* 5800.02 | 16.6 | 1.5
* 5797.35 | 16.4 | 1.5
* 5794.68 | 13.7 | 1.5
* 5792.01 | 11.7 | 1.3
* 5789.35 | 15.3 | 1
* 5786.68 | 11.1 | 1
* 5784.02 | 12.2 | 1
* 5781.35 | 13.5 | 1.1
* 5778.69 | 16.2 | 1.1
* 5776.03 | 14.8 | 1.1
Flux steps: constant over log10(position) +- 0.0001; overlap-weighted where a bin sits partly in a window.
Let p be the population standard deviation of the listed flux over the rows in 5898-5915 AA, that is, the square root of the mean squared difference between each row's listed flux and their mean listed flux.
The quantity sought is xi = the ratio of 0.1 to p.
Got 0.133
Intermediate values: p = 0.75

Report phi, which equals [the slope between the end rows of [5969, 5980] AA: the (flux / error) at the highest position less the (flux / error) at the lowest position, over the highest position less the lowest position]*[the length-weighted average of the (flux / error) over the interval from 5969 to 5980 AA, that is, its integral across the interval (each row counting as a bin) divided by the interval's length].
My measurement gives -6.5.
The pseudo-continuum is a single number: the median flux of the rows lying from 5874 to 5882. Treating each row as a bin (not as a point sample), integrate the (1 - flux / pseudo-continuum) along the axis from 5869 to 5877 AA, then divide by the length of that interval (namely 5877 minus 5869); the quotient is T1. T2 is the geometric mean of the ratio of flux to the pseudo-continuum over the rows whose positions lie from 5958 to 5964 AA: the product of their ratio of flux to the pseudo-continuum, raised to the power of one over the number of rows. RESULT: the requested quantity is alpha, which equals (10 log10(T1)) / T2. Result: -14.8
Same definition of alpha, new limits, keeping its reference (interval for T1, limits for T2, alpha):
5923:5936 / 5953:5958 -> -15.1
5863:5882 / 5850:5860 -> -13.9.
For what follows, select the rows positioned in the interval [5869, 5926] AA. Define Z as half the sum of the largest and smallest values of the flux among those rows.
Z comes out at 13.8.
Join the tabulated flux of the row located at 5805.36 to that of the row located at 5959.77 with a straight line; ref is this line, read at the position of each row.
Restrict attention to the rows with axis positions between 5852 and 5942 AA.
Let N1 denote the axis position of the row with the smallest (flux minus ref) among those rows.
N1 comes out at 5891.55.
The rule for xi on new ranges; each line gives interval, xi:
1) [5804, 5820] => 0.145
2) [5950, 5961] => 0.339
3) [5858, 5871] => 0.114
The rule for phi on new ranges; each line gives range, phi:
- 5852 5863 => 1.9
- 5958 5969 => 3.6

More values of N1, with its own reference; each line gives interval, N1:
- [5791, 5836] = 5792.01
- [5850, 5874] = 5856.38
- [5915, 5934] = 5916.02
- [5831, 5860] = 5856.38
